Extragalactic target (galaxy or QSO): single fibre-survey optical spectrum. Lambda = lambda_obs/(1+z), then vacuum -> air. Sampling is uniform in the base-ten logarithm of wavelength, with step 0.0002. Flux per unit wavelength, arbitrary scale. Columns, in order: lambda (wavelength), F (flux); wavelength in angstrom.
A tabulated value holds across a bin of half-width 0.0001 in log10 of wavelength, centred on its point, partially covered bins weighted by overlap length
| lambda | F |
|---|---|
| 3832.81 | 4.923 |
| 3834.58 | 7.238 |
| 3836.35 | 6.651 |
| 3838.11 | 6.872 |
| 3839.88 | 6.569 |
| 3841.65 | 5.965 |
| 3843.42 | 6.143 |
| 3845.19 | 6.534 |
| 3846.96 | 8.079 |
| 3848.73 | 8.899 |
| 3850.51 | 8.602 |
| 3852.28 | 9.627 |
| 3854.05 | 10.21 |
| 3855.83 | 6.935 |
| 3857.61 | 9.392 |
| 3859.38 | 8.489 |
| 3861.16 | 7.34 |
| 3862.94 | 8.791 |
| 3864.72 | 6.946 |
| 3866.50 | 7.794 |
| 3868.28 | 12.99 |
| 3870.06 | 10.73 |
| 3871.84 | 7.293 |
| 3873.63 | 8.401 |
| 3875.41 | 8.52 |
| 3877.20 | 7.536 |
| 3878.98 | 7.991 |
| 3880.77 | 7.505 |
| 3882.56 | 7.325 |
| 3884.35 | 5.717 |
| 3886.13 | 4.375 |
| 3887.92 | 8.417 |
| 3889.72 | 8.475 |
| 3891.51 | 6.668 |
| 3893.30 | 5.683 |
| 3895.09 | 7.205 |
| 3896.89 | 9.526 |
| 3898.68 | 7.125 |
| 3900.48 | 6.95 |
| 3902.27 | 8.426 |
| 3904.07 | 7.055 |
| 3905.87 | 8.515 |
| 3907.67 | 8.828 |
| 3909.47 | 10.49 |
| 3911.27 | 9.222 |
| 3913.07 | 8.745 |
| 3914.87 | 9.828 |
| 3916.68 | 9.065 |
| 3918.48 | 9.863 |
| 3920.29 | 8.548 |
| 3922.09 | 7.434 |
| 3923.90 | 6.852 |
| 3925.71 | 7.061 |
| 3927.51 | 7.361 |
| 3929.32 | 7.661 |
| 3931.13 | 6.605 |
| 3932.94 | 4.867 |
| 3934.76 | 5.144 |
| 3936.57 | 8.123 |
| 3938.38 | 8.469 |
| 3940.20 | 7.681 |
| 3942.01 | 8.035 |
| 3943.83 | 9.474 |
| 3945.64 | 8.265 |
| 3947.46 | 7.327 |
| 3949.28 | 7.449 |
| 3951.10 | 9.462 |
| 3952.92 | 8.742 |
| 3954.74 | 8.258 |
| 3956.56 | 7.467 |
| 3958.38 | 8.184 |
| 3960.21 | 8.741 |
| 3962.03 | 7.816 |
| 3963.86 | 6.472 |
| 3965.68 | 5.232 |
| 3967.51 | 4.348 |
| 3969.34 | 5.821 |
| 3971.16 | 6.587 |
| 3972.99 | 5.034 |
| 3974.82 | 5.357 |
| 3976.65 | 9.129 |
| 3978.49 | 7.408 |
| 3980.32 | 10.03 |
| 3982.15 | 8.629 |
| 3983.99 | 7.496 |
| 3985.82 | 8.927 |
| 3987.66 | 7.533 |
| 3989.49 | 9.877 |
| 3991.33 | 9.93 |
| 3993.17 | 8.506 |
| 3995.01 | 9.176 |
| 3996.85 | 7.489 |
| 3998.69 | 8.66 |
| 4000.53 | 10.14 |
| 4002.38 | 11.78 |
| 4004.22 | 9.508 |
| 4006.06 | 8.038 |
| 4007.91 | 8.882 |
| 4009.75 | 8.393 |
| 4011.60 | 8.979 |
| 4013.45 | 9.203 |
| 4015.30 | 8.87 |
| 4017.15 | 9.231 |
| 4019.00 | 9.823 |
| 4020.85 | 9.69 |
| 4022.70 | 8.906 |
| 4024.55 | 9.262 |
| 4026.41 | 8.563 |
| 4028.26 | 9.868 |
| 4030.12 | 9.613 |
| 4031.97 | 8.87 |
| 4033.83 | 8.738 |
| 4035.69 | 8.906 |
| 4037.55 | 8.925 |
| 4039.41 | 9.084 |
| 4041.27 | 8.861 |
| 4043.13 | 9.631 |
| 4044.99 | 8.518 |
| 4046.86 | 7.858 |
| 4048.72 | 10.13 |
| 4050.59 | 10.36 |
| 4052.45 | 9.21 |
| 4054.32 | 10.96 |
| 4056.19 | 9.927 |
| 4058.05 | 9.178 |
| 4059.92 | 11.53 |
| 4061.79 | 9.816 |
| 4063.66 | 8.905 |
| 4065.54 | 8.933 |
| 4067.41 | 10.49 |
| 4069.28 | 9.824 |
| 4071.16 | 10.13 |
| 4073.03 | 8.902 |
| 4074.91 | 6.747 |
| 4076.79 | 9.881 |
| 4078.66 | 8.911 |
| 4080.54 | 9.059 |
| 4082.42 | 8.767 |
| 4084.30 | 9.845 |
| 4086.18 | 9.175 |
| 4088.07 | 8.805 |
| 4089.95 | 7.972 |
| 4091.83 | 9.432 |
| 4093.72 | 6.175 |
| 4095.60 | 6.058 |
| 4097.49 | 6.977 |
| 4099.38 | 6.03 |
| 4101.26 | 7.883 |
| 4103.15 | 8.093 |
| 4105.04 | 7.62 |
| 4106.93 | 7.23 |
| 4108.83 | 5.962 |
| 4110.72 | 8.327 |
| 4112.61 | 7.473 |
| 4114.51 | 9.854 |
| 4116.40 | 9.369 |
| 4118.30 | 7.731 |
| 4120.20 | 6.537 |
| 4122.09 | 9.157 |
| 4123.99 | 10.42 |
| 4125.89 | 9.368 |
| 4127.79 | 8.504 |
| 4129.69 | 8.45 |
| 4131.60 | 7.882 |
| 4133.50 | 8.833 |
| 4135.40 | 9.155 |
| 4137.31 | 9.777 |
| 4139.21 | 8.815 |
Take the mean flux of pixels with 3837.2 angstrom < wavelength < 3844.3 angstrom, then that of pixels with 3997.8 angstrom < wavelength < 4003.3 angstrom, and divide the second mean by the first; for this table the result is 1.60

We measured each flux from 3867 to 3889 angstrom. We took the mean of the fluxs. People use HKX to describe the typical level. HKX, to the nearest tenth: 8.1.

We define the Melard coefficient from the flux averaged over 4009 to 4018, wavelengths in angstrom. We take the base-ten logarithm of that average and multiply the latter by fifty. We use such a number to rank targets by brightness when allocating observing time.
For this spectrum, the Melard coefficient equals 47.6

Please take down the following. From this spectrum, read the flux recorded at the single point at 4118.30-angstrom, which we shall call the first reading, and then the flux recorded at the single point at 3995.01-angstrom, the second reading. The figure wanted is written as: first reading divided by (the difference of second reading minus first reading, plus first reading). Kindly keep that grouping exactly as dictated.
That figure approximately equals 0.84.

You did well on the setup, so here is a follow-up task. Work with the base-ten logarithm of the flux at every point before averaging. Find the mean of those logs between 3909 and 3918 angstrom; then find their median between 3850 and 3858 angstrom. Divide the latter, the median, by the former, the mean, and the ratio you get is 1.00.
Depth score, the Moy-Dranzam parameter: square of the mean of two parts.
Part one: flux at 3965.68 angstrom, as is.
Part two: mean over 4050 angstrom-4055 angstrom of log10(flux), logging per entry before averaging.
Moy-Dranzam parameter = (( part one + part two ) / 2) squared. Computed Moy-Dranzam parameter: 10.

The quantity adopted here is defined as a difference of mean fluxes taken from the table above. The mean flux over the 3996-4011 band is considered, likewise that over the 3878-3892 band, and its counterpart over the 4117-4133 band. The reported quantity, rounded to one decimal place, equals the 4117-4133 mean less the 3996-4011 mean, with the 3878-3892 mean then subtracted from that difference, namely -7.7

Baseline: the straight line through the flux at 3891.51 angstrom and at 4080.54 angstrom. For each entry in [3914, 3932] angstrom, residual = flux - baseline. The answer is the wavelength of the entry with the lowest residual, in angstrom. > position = 3931.13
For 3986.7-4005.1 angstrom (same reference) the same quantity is 3996.85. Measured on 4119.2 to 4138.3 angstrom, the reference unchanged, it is 4120.20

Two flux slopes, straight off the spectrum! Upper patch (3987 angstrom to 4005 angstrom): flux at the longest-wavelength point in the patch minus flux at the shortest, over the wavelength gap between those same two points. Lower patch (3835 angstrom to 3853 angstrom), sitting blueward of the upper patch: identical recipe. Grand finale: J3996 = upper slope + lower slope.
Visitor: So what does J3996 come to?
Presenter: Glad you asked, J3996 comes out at 0.31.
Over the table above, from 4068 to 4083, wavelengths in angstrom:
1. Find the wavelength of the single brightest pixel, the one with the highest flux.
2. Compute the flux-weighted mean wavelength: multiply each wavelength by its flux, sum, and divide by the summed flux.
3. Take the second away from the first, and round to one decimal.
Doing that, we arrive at -4.6 angstrom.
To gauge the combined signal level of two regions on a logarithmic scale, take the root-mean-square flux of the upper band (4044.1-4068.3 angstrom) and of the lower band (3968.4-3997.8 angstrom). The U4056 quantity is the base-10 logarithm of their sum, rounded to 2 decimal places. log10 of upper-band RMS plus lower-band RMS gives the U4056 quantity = 1.25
